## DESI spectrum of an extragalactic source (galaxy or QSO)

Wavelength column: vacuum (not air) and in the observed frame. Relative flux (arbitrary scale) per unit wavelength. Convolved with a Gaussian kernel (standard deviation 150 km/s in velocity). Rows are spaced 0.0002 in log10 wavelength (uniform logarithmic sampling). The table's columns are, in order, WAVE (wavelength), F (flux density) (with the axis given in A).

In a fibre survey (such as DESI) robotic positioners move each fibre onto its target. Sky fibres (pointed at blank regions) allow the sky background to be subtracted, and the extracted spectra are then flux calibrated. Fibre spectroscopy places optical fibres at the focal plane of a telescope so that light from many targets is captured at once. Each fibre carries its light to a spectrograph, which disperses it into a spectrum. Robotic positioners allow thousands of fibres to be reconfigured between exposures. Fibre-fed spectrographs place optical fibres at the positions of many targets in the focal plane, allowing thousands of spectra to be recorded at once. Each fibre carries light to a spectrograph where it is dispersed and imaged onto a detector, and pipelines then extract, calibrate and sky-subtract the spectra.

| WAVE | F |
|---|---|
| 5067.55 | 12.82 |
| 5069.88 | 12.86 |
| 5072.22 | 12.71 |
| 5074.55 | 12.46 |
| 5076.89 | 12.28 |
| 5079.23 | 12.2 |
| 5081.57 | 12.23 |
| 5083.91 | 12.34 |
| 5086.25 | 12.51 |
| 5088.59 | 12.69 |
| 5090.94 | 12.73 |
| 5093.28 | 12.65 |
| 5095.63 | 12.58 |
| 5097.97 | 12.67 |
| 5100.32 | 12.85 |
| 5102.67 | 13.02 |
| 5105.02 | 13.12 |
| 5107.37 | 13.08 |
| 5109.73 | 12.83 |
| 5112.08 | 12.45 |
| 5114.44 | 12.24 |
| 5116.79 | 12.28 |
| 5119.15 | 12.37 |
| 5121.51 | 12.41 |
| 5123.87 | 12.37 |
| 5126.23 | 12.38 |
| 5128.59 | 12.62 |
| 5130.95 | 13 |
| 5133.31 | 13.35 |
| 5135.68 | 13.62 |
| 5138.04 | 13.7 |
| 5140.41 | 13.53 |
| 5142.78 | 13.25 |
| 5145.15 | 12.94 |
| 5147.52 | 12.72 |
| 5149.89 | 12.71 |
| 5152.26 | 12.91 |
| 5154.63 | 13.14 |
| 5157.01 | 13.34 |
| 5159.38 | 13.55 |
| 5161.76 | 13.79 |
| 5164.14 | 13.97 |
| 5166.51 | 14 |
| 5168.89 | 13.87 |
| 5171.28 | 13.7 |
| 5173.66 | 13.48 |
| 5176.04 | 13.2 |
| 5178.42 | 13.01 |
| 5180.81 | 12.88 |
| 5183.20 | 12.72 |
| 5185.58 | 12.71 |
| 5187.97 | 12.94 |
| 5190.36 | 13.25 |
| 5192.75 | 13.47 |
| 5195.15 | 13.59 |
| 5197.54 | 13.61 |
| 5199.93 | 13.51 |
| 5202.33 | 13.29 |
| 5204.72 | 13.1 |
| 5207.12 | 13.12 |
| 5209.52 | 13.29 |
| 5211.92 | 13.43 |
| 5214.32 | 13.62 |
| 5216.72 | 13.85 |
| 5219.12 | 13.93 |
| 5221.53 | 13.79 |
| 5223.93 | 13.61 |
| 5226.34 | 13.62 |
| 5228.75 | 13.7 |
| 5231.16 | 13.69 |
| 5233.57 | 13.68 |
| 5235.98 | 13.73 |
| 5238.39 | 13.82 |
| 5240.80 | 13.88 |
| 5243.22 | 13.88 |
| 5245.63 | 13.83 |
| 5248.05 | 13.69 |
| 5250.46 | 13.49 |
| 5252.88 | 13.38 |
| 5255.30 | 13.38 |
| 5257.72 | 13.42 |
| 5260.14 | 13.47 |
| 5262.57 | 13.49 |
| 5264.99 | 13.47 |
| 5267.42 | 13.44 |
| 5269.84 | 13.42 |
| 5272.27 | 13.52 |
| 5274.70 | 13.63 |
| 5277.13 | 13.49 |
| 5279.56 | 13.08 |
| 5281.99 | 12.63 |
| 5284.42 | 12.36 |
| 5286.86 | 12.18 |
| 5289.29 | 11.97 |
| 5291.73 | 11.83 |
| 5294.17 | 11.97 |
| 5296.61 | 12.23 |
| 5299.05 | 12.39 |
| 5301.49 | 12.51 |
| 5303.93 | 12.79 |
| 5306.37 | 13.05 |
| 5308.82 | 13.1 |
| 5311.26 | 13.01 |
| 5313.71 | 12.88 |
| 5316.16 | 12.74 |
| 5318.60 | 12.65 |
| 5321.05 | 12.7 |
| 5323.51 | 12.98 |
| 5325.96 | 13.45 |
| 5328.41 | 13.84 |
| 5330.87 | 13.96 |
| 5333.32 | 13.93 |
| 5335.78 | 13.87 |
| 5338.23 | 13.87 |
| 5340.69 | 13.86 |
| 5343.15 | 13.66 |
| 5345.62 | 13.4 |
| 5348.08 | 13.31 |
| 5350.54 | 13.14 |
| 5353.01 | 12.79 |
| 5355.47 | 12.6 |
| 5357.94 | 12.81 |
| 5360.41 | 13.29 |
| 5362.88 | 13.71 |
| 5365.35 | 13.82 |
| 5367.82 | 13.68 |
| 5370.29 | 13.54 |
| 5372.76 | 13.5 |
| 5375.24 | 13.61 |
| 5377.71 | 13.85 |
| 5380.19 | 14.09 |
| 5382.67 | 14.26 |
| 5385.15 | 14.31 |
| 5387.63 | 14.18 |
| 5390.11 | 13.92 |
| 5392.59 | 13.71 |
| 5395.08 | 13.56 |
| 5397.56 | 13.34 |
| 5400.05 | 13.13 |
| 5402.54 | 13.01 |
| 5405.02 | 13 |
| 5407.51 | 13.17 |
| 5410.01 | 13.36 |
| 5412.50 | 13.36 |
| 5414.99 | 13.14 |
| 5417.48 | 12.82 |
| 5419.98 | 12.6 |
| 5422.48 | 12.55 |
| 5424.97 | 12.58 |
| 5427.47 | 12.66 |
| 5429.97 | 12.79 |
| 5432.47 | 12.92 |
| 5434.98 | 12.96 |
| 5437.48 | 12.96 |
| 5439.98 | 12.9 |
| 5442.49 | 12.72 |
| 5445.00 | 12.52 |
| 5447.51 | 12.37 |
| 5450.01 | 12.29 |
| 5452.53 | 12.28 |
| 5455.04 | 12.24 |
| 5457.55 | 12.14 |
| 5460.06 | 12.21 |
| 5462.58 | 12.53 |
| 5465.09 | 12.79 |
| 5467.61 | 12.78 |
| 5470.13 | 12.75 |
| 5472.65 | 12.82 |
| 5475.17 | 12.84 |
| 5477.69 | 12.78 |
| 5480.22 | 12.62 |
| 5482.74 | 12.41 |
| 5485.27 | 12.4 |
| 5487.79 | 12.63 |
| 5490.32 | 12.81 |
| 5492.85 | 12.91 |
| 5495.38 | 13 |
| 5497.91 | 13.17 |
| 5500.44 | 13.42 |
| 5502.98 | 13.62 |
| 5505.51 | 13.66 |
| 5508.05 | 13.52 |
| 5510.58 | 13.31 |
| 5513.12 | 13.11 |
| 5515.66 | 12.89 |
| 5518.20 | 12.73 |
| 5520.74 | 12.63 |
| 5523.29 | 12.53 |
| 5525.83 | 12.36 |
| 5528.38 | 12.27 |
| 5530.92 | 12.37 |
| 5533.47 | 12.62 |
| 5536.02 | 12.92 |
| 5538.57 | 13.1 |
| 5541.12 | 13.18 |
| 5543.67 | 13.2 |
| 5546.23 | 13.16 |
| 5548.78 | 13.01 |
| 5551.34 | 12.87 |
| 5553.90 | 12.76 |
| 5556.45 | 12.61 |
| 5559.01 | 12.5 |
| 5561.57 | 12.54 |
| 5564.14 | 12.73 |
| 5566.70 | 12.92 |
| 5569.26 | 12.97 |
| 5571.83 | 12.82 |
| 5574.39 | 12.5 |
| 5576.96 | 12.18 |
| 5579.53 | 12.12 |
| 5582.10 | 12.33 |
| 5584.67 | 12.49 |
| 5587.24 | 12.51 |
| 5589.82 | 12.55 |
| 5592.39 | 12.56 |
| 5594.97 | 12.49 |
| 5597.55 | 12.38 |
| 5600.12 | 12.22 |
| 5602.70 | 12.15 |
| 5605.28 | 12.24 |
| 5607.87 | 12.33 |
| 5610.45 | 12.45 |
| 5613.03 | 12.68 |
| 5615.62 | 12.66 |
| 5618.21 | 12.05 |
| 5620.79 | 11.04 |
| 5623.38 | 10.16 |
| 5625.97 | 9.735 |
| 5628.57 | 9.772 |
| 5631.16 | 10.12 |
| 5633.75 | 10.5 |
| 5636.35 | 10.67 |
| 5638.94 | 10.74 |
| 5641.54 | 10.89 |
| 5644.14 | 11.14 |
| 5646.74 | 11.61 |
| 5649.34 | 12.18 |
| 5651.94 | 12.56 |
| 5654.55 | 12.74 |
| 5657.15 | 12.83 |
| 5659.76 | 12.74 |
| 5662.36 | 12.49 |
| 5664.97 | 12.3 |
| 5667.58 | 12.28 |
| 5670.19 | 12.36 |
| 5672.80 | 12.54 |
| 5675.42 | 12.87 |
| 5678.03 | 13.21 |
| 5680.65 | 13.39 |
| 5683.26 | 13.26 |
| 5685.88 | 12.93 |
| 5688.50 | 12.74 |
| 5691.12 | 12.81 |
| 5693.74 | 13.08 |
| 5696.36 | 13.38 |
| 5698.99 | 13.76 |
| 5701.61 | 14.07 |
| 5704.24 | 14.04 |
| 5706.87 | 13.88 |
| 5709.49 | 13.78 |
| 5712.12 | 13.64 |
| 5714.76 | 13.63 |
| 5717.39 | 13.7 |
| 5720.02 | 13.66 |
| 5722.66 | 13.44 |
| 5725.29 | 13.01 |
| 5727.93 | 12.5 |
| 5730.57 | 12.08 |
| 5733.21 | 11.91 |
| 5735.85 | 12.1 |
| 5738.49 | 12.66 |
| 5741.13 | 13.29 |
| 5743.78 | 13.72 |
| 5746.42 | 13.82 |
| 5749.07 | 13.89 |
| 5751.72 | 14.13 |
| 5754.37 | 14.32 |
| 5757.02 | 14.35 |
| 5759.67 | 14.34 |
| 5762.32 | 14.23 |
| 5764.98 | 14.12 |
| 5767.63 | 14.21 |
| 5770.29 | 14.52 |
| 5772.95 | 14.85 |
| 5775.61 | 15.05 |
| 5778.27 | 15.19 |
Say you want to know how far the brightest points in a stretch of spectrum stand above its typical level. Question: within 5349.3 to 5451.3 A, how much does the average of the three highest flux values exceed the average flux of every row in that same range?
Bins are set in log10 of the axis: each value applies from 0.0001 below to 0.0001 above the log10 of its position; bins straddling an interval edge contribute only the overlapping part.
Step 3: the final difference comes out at 1.0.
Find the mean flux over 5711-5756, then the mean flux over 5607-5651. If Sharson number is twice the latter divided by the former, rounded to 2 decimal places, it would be 1.69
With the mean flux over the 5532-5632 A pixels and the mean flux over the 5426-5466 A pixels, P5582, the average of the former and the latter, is 12.4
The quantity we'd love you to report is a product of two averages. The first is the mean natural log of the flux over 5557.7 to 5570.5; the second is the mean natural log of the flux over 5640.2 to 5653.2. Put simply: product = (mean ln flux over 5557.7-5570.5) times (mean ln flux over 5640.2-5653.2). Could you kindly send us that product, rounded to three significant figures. 6.25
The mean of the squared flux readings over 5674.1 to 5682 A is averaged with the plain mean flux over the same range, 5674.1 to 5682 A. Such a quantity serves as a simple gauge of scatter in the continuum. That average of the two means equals 93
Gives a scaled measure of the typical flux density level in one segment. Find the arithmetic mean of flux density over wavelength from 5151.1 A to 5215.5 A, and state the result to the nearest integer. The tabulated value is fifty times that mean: 668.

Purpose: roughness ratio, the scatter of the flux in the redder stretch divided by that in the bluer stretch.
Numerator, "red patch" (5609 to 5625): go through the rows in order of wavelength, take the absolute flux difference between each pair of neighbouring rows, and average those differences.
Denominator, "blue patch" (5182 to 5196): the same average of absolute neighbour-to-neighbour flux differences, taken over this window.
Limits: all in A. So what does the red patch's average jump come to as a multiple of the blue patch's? 3.1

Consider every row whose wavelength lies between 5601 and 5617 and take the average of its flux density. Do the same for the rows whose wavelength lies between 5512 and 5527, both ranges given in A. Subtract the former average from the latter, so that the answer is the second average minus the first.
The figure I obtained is 0.3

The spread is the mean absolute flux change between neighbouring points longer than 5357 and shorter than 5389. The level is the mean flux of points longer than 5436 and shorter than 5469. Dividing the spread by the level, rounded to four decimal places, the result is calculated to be 0.0151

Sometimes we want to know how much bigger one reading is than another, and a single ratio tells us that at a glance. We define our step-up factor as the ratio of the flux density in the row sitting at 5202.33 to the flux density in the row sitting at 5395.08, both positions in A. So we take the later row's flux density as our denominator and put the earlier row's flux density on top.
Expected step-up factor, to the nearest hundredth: 0.98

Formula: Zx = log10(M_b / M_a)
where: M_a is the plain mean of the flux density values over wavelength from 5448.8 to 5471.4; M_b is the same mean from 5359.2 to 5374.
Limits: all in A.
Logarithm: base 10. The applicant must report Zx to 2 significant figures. 0.038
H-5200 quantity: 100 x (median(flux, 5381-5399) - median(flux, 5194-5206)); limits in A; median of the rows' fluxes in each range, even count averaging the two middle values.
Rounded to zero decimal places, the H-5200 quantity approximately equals 41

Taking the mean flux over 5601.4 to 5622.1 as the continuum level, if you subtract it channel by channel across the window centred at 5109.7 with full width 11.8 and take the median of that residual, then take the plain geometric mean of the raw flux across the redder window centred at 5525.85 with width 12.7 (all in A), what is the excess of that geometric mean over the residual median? 11.8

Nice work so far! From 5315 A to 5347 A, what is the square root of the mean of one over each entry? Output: 0.273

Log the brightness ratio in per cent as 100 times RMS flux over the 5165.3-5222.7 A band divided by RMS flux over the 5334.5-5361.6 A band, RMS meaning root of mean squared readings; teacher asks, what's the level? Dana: 100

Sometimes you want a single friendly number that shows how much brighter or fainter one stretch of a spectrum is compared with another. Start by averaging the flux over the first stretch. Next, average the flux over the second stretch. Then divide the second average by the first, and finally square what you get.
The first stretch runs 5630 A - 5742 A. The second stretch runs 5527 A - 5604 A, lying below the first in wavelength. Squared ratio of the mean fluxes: 1.00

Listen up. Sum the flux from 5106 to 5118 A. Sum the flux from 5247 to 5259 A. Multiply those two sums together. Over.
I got 4236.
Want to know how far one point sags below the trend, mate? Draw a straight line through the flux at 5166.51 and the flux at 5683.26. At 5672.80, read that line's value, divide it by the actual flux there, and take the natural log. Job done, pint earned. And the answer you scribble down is 0.057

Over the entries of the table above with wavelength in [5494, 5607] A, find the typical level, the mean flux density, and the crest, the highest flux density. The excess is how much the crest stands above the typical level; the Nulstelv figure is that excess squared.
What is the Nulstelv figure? 0.8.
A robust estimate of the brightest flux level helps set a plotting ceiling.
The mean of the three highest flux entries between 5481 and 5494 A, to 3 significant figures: 12.8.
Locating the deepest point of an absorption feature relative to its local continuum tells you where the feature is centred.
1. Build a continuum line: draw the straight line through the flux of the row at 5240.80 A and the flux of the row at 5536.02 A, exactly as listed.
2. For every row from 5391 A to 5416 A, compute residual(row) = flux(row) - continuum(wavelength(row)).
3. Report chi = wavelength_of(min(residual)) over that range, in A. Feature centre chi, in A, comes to 5405.02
